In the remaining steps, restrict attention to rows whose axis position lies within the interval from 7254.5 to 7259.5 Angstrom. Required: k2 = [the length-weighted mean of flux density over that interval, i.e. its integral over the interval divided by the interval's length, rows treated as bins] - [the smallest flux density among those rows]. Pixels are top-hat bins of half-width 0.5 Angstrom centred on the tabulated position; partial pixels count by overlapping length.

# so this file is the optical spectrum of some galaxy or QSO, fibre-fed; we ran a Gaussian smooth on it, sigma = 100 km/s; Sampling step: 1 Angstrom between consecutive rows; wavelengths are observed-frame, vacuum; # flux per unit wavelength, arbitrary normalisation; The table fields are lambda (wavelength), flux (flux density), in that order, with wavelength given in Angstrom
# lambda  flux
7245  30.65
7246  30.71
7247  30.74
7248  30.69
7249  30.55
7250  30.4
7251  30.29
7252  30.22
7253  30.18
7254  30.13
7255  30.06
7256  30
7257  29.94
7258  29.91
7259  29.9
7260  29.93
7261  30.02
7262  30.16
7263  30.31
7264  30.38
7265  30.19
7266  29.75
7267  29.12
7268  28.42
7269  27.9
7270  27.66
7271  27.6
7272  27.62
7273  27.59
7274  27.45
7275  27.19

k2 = 0.06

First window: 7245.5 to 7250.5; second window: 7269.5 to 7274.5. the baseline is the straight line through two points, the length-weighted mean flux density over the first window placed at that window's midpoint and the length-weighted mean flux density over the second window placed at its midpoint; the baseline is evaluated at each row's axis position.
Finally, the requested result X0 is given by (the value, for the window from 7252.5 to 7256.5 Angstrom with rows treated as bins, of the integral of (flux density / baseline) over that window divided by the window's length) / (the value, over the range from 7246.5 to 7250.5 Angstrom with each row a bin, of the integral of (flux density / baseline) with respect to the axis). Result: 0.252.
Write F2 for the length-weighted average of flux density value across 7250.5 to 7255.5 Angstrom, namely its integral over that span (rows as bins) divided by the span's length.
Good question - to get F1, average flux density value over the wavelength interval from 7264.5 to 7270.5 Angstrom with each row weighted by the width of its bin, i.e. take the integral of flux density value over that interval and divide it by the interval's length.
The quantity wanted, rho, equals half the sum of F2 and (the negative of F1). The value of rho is 0.7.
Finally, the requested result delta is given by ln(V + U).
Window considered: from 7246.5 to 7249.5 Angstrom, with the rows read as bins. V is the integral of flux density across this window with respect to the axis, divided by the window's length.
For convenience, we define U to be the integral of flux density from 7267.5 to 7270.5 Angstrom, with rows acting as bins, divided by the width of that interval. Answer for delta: 4.07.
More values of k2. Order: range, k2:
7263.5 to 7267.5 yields 0.74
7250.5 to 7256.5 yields 0.15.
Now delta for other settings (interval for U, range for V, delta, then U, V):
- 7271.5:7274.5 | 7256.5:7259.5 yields 4.05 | 27.55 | 29.9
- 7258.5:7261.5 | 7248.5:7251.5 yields 4.10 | 29.95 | 30.4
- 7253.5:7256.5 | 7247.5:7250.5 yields 4.10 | 30.06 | 30.5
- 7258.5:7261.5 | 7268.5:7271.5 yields 4.05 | 29.95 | 27.7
